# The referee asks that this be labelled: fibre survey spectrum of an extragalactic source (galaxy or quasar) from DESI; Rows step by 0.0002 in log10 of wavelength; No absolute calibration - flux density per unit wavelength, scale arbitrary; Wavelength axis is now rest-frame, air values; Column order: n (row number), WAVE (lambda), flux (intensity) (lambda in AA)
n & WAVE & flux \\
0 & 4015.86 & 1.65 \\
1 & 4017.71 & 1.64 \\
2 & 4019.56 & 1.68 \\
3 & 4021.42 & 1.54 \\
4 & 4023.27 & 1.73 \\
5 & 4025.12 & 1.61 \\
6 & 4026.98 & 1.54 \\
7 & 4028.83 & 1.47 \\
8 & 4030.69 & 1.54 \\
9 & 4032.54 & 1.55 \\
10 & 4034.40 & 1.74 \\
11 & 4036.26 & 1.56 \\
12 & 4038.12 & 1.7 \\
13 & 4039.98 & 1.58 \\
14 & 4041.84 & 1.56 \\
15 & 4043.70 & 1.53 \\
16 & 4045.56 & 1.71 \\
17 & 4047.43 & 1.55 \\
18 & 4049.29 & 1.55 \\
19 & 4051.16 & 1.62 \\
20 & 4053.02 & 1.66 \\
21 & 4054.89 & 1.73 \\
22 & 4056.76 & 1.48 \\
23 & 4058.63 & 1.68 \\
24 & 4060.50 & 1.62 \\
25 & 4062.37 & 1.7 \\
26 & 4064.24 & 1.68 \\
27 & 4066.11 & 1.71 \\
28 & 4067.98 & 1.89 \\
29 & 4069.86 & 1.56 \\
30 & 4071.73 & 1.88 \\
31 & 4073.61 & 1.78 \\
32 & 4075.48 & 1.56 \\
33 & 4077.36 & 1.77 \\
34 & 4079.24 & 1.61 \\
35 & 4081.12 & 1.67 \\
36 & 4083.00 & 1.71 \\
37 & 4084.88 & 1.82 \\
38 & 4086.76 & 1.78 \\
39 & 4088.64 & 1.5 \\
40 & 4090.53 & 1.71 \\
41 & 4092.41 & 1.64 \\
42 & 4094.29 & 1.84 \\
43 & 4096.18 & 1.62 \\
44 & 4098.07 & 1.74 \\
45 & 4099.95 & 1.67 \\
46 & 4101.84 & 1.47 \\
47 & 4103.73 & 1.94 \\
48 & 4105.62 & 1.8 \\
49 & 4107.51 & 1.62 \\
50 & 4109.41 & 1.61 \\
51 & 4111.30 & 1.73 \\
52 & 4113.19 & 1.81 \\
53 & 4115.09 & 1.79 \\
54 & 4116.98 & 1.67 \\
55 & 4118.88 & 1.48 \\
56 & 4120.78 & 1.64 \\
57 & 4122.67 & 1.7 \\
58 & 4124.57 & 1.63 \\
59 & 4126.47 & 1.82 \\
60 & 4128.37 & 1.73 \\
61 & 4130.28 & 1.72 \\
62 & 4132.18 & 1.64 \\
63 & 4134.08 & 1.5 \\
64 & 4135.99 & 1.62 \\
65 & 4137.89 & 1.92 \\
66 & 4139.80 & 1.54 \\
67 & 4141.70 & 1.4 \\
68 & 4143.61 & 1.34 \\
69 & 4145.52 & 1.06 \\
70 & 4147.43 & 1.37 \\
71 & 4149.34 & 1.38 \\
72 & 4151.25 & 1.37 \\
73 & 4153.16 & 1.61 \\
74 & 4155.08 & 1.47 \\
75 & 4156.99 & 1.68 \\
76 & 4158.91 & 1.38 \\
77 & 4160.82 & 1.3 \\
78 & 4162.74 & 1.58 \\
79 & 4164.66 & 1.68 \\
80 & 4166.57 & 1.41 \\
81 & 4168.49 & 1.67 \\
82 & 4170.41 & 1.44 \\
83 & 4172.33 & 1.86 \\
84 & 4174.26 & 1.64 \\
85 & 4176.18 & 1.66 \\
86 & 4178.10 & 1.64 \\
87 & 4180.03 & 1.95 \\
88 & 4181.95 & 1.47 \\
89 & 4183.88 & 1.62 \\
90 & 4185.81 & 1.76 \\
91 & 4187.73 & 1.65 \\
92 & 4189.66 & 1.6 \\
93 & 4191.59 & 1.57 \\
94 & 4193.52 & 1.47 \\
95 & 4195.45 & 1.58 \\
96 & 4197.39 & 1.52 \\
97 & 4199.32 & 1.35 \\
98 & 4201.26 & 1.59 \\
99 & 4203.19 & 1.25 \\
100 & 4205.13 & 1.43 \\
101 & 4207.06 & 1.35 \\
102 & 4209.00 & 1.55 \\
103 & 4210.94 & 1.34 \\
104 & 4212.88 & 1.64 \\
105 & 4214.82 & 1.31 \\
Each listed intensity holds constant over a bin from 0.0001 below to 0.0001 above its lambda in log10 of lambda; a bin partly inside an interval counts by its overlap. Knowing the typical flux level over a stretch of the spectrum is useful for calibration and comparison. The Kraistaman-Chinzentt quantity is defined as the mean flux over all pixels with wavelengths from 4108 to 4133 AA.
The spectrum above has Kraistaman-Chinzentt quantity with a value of 1.69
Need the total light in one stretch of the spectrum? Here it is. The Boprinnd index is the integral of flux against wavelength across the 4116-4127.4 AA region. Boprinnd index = 18.9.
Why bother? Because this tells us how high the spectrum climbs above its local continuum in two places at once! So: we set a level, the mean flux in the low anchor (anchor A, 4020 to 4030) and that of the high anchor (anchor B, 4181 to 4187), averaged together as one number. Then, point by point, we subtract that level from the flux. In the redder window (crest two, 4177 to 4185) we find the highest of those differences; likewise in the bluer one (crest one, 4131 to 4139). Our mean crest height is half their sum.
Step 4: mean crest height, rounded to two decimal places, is 0.34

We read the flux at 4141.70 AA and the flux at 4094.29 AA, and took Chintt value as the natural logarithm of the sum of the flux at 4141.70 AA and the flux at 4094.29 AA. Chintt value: 1.18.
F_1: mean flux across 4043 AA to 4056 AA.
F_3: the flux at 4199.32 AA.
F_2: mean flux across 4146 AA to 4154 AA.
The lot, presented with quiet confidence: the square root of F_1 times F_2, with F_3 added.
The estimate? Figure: 2.9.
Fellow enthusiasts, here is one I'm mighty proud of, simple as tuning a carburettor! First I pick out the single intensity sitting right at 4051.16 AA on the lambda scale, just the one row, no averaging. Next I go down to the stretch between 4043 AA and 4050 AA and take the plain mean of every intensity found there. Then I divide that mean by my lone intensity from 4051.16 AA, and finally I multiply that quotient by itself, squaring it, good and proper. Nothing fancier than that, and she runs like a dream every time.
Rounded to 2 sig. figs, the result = 0.96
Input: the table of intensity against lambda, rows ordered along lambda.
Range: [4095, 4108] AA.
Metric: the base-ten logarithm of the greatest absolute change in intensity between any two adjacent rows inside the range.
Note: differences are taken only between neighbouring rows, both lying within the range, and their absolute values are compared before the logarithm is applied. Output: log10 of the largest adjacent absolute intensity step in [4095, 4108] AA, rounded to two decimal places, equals -0.33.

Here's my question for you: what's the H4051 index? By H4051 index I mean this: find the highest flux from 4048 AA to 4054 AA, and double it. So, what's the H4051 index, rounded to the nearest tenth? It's 3.3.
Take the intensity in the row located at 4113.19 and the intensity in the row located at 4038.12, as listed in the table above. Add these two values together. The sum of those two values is 3.51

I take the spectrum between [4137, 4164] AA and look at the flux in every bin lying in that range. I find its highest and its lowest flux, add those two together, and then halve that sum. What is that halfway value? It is 1.49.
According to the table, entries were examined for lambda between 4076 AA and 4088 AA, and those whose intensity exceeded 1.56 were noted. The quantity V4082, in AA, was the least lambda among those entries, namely 4077.36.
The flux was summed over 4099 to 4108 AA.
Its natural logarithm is 2.14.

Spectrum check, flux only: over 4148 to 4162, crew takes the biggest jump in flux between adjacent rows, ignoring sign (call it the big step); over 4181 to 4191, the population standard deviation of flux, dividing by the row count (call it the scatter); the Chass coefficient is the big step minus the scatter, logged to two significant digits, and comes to 0.21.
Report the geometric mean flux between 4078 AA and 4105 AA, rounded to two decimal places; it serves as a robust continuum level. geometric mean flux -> 1.69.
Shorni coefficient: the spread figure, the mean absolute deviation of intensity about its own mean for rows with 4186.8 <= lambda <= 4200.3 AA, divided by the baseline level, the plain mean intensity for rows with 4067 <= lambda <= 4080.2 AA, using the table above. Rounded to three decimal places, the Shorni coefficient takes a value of 0.044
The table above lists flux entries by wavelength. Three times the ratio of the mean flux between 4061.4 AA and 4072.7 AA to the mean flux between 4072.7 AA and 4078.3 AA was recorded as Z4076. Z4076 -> 3.06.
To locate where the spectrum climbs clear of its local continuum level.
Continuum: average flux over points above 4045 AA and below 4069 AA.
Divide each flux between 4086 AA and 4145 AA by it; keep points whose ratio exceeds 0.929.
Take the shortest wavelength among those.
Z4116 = 4086.76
